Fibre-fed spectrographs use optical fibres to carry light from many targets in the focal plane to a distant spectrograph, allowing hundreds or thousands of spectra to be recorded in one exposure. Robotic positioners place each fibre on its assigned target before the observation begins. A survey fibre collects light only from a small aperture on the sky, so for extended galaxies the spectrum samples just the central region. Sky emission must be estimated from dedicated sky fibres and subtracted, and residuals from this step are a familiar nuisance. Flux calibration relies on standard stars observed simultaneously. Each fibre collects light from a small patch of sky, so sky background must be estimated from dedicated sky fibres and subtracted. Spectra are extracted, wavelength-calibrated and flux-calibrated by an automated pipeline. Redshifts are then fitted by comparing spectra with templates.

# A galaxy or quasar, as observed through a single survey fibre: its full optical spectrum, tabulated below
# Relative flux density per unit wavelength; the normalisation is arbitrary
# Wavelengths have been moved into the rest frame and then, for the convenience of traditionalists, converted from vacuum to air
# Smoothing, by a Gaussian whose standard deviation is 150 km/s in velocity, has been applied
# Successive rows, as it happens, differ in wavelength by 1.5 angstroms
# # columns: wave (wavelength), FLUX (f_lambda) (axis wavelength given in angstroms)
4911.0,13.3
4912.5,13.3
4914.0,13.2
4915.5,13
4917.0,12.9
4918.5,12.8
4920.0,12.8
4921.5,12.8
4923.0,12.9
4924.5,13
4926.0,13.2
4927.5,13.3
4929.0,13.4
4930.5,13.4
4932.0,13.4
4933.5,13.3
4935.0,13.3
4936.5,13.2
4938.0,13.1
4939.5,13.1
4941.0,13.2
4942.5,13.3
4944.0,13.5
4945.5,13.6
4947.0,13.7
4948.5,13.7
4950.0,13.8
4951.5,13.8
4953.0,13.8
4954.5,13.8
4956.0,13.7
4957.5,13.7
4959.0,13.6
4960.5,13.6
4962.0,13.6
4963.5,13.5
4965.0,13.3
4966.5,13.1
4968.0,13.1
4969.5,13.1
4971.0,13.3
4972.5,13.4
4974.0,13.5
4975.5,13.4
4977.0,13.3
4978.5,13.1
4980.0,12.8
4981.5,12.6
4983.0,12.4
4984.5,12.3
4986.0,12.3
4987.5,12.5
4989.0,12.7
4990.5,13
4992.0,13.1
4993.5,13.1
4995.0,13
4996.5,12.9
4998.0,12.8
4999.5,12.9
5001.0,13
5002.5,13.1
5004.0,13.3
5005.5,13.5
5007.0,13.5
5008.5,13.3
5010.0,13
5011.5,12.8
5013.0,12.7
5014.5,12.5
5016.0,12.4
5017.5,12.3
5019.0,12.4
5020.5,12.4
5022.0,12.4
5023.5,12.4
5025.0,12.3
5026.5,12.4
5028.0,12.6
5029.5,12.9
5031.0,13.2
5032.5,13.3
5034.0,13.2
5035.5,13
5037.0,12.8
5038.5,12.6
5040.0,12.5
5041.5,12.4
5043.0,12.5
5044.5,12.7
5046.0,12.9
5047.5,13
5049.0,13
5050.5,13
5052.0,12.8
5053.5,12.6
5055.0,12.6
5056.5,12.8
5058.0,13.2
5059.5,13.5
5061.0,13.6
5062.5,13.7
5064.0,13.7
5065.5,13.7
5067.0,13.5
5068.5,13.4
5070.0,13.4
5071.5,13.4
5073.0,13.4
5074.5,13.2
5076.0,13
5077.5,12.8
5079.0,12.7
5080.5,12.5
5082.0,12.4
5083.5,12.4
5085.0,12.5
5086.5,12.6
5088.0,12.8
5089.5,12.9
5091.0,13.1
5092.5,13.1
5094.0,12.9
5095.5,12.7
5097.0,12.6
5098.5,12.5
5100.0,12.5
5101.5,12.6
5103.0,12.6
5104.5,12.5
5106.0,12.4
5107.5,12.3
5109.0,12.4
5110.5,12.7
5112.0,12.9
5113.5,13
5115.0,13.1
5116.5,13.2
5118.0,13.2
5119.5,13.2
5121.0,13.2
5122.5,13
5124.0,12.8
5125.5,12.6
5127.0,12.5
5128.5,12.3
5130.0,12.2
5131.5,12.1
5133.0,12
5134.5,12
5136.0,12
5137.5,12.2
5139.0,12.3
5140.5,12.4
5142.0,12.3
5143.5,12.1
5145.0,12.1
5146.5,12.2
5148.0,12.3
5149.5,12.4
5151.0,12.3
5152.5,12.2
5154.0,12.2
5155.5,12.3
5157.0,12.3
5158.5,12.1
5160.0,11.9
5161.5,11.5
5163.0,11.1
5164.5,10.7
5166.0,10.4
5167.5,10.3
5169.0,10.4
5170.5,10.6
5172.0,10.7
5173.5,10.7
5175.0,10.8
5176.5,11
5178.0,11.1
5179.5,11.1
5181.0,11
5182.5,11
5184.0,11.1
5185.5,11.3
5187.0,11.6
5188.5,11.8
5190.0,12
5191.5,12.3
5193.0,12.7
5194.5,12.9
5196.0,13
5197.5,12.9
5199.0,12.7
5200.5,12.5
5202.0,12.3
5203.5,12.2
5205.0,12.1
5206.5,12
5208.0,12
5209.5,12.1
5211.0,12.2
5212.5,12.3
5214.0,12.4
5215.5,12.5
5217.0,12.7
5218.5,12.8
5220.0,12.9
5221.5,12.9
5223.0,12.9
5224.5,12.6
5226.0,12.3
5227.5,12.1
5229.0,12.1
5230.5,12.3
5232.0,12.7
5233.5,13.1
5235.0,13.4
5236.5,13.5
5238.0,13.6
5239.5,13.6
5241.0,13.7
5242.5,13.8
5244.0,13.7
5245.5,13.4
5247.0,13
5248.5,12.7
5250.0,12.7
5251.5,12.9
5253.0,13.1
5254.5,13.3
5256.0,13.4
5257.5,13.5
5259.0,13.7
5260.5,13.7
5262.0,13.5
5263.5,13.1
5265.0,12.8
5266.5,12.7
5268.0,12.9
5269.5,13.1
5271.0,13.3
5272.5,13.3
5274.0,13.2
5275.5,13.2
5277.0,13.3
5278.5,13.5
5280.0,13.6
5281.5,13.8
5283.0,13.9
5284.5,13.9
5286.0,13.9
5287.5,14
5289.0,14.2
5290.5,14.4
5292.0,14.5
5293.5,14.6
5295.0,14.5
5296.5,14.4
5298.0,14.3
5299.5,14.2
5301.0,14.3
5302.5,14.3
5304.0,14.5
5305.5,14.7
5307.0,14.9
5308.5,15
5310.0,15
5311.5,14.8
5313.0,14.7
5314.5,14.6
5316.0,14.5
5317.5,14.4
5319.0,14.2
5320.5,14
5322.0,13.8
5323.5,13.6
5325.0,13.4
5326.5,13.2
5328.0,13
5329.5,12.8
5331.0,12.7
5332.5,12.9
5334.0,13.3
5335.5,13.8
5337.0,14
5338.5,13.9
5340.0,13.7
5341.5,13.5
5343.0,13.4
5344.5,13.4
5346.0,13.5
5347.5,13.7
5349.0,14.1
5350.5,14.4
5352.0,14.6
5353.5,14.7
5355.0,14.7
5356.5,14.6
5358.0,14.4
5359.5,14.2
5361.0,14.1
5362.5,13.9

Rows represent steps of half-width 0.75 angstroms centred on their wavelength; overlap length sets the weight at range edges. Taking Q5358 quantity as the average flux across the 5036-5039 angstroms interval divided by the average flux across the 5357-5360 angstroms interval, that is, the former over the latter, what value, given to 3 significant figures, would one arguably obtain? 0.888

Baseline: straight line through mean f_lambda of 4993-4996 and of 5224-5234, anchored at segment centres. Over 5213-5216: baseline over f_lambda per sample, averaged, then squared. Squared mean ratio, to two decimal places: 1.01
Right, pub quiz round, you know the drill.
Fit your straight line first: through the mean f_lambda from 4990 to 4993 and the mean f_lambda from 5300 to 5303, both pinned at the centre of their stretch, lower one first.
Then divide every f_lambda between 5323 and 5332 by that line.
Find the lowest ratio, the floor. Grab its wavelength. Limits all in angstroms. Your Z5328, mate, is 5331.0 angstroms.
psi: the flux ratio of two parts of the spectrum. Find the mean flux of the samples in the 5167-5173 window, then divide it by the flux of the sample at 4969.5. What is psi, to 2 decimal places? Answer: 0.80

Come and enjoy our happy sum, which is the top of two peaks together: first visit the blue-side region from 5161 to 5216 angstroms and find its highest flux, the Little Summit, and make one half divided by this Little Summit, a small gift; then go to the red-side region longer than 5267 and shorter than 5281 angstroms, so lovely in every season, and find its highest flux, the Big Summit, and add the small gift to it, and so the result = 13.6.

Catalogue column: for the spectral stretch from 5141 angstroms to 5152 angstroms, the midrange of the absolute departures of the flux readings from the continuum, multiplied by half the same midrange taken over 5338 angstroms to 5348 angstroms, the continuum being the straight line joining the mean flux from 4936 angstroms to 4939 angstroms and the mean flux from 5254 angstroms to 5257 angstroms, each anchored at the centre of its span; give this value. 0.13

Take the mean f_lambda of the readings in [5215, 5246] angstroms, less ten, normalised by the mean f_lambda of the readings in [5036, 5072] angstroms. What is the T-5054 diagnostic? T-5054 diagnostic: 0.228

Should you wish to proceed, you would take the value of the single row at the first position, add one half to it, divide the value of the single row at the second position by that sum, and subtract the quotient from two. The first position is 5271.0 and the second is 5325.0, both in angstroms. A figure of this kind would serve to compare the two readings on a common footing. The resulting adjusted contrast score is 1.03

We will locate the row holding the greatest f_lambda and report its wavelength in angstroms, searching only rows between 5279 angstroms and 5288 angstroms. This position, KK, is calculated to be 5287.5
